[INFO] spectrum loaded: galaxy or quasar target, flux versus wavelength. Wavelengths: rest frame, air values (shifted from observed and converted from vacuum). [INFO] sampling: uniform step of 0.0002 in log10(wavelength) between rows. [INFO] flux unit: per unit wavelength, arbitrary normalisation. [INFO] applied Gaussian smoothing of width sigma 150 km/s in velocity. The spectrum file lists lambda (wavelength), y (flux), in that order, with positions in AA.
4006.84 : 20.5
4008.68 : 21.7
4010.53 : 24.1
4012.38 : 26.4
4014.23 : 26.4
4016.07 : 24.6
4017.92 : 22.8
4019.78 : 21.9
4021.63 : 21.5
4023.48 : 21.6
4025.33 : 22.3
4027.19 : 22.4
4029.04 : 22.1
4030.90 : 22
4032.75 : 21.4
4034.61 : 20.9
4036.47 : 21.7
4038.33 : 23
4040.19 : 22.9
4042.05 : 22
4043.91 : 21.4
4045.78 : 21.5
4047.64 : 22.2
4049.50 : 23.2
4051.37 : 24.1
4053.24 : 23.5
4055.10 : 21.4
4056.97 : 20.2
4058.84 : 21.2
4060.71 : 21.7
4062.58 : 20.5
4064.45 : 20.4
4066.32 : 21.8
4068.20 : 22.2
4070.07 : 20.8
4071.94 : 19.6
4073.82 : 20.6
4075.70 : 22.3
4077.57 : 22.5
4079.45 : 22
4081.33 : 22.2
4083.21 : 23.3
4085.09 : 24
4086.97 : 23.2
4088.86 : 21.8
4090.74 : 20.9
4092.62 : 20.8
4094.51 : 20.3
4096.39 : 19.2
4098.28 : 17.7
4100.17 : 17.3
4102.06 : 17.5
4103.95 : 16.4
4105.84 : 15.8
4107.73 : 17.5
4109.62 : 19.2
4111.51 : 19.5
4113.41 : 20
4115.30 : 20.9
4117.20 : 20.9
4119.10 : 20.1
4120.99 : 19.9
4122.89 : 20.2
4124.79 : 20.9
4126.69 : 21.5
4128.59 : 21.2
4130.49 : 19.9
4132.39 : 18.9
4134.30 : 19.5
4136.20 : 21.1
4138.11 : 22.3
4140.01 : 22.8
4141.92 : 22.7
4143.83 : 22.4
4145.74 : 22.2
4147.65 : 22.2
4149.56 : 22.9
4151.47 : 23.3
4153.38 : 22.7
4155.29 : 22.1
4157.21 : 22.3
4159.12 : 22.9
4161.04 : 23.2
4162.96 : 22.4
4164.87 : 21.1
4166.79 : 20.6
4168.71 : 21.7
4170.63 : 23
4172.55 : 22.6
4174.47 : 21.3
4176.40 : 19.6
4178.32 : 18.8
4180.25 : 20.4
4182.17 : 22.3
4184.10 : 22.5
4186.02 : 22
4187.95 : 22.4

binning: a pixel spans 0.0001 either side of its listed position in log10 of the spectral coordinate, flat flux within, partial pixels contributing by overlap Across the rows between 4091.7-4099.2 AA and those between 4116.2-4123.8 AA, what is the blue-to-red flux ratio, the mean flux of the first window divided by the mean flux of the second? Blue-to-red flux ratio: 0.96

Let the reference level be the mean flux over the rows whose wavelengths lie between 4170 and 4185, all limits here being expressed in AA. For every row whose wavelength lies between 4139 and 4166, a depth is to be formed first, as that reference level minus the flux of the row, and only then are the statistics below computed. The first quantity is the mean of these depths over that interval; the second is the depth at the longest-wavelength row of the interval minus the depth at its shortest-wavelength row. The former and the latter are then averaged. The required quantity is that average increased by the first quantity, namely -1.0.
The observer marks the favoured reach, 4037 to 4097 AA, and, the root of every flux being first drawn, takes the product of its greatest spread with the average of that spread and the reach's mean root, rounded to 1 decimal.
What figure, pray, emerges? 1.4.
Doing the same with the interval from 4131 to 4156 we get 1.2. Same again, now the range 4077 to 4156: 2.5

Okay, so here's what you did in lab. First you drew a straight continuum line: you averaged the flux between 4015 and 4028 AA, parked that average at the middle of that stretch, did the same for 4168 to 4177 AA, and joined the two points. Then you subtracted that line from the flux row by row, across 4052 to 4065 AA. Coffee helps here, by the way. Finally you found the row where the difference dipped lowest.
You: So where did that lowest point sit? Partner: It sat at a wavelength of 4056.97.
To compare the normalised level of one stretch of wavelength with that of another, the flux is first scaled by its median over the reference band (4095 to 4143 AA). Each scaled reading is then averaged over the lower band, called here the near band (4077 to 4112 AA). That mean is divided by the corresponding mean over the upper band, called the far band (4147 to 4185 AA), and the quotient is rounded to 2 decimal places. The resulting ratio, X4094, 0.92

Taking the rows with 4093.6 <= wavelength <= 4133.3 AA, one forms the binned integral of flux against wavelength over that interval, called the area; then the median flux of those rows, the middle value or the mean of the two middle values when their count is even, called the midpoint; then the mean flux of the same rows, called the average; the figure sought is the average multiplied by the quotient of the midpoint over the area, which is 0.5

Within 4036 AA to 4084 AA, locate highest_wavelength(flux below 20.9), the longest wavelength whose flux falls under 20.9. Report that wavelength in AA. 4073.82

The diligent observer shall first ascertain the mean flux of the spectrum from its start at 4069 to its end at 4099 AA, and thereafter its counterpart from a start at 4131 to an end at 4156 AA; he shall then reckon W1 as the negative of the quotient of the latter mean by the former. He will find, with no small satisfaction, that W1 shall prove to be -1.03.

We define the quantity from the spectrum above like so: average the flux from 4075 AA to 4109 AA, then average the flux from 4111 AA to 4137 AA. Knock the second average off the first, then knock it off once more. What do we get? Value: -20.4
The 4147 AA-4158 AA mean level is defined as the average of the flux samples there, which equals 22.6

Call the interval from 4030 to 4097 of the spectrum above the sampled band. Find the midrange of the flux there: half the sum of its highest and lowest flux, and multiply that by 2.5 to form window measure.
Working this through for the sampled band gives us 54.1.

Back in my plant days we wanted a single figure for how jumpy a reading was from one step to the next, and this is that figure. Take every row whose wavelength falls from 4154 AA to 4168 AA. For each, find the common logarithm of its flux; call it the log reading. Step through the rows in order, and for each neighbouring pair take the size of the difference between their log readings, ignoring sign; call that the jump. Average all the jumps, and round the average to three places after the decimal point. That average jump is 0.012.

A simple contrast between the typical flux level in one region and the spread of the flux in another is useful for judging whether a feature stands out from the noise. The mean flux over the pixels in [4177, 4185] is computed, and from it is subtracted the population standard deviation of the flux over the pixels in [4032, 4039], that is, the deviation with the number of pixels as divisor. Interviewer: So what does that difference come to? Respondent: 20.2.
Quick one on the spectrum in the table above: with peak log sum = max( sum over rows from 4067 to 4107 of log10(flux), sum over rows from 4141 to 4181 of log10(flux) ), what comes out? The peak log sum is 28.1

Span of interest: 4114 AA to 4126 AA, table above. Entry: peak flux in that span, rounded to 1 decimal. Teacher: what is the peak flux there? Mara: 20.9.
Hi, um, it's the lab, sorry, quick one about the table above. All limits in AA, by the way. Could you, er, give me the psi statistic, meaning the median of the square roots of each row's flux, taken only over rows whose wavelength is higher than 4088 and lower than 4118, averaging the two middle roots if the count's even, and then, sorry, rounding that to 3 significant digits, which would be 4.40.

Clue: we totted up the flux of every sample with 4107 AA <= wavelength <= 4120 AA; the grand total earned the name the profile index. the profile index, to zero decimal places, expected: 138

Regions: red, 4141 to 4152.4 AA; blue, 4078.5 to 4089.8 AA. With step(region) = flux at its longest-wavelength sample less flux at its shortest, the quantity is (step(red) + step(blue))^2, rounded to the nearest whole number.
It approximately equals 0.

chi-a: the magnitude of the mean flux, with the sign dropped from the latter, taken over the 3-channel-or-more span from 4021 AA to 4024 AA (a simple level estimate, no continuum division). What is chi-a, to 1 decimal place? 21.6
